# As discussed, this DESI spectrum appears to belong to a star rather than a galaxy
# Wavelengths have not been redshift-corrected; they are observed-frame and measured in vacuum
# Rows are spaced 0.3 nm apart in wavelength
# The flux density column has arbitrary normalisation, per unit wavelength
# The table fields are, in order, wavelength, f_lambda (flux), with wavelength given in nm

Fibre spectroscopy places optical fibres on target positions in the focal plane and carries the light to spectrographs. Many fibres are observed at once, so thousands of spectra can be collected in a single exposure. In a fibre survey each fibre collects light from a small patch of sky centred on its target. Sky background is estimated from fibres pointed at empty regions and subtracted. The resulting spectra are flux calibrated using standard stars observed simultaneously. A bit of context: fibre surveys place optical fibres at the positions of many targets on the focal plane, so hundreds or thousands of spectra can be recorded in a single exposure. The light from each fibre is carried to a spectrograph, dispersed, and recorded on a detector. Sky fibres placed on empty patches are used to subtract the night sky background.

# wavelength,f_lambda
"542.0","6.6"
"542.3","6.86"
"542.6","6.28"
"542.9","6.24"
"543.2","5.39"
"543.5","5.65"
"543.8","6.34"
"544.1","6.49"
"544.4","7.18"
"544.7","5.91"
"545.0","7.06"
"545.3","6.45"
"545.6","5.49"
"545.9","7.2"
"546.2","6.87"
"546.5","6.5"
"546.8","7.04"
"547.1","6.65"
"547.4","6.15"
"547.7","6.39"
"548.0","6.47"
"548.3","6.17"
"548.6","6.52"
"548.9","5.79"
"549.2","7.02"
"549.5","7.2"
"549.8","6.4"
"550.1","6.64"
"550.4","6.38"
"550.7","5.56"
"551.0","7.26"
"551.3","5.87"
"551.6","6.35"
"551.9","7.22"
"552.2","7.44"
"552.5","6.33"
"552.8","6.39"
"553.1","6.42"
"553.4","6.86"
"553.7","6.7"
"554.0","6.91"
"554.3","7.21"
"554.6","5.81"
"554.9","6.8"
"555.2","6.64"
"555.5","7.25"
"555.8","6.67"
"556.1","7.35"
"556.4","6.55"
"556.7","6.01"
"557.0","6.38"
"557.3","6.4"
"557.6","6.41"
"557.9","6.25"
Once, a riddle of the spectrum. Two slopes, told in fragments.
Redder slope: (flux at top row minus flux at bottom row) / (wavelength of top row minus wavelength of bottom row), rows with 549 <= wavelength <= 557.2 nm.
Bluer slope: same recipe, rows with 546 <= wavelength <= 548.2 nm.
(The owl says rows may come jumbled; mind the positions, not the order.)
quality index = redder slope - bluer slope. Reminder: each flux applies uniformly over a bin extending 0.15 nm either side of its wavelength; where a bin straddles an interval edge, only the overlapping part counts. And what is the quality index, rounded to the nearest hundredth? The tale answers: 0.14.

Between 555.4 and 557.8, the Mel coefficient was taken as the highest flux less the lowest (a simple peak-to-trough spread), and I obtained 1.3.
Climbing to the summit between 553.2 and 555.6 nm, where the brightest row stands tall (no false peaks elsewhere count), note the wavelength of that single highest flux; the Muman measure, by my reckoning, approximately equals 555.5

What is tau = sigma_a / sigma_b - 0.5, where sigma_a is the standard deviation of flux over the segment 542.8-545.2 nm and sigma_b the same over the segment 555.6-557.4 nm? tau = 0.9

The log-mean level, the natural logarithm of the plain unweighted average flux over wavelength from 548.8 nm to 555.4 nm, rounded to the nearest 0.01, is 1.89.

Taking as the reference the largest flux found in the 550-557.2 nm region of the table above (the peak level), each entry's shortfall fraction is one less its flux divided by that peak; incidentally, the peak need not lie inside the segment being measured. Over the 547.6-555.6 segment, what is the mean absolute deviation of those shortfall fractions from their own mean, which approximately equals 0.054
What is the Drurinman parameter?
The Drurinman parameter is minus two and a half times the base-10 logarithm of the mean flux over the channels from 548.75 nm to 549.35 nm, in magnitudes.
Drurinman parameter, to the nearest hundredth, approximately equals -2.02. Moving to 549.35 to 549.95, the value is -2.08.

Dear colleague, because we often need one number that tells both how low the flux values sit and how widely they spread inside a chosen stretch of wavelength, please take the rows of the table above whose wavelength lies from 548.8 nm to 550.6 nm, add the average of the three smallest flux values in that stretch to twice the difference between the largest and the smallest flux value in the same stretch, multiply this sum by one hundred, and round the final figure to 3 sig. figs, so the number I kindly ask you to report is 901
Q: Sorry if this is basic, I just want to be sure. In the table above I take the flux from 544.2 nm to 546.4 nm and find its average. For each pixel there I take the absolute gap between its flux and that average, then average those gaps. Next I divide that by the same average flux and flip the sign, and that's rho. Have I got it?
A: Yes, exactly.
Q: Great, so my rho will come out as -0.084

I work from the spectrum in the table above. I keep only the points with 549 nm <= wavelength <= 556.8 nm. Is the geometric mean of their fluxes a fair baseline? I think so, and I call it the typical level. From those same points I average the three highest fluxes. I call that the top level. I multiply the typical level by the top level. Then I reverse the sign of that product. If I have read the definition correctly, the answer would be -48.83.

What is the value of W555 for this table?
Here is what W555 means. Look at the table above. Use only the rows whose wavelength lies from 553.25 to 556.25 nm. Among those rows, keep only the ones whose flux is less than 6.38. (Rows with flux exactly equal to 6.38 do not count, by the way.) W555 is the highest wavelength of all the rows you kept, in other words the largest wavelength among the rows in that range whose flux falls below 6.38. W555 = 554.6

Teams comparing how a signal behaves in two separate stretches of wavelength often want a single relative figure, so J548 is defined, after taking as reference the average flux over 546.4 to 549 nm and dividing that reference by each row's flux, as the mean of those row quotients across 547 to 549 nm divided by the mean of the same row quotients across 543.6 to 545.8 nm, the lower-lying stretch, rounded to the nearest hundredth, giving 1.01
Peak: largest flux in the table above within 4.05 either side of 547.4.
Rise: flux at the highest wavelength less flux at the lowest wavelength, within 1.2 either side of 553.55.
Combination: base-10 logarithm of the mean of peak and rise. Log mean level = 0.528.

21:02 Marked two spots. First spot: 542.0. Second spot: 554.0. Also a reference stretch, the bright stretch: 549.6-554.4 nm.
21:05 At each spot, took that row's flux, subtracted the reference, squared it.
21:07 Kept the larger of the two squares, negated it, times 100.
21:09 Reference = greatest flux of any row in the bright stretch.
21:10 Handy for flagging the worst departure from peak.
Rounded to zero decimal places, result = -71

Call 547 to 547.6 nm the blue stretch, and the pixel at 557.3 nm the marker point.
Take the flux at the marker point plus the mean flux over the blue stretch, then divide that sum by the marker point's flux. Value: 2.00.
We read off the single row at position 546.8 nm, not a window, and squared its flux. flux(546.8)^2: 50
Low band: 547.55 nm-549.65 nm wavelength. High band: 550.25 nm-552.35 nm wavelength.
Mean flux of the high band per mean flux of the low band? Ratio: 1.01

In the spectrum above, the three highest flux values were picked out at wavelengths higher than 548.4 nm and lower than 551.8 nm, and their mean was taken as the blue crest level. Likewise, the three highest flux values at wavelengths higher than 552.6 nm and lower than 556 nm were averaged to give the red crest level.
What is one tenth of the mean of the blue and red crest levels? 0.714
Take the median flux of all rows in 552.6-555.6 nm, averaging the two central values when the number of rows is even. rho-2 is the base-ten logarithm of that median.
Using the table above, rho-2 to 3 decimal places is 0.829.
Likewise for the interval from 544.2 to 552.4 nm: 0.813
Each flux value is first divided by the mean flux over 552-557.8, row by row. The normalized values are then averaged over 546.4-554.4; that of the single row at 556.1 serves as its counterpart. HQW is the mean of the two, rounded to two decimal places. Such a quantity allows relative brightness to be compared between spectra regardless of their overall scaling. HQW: 1.05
